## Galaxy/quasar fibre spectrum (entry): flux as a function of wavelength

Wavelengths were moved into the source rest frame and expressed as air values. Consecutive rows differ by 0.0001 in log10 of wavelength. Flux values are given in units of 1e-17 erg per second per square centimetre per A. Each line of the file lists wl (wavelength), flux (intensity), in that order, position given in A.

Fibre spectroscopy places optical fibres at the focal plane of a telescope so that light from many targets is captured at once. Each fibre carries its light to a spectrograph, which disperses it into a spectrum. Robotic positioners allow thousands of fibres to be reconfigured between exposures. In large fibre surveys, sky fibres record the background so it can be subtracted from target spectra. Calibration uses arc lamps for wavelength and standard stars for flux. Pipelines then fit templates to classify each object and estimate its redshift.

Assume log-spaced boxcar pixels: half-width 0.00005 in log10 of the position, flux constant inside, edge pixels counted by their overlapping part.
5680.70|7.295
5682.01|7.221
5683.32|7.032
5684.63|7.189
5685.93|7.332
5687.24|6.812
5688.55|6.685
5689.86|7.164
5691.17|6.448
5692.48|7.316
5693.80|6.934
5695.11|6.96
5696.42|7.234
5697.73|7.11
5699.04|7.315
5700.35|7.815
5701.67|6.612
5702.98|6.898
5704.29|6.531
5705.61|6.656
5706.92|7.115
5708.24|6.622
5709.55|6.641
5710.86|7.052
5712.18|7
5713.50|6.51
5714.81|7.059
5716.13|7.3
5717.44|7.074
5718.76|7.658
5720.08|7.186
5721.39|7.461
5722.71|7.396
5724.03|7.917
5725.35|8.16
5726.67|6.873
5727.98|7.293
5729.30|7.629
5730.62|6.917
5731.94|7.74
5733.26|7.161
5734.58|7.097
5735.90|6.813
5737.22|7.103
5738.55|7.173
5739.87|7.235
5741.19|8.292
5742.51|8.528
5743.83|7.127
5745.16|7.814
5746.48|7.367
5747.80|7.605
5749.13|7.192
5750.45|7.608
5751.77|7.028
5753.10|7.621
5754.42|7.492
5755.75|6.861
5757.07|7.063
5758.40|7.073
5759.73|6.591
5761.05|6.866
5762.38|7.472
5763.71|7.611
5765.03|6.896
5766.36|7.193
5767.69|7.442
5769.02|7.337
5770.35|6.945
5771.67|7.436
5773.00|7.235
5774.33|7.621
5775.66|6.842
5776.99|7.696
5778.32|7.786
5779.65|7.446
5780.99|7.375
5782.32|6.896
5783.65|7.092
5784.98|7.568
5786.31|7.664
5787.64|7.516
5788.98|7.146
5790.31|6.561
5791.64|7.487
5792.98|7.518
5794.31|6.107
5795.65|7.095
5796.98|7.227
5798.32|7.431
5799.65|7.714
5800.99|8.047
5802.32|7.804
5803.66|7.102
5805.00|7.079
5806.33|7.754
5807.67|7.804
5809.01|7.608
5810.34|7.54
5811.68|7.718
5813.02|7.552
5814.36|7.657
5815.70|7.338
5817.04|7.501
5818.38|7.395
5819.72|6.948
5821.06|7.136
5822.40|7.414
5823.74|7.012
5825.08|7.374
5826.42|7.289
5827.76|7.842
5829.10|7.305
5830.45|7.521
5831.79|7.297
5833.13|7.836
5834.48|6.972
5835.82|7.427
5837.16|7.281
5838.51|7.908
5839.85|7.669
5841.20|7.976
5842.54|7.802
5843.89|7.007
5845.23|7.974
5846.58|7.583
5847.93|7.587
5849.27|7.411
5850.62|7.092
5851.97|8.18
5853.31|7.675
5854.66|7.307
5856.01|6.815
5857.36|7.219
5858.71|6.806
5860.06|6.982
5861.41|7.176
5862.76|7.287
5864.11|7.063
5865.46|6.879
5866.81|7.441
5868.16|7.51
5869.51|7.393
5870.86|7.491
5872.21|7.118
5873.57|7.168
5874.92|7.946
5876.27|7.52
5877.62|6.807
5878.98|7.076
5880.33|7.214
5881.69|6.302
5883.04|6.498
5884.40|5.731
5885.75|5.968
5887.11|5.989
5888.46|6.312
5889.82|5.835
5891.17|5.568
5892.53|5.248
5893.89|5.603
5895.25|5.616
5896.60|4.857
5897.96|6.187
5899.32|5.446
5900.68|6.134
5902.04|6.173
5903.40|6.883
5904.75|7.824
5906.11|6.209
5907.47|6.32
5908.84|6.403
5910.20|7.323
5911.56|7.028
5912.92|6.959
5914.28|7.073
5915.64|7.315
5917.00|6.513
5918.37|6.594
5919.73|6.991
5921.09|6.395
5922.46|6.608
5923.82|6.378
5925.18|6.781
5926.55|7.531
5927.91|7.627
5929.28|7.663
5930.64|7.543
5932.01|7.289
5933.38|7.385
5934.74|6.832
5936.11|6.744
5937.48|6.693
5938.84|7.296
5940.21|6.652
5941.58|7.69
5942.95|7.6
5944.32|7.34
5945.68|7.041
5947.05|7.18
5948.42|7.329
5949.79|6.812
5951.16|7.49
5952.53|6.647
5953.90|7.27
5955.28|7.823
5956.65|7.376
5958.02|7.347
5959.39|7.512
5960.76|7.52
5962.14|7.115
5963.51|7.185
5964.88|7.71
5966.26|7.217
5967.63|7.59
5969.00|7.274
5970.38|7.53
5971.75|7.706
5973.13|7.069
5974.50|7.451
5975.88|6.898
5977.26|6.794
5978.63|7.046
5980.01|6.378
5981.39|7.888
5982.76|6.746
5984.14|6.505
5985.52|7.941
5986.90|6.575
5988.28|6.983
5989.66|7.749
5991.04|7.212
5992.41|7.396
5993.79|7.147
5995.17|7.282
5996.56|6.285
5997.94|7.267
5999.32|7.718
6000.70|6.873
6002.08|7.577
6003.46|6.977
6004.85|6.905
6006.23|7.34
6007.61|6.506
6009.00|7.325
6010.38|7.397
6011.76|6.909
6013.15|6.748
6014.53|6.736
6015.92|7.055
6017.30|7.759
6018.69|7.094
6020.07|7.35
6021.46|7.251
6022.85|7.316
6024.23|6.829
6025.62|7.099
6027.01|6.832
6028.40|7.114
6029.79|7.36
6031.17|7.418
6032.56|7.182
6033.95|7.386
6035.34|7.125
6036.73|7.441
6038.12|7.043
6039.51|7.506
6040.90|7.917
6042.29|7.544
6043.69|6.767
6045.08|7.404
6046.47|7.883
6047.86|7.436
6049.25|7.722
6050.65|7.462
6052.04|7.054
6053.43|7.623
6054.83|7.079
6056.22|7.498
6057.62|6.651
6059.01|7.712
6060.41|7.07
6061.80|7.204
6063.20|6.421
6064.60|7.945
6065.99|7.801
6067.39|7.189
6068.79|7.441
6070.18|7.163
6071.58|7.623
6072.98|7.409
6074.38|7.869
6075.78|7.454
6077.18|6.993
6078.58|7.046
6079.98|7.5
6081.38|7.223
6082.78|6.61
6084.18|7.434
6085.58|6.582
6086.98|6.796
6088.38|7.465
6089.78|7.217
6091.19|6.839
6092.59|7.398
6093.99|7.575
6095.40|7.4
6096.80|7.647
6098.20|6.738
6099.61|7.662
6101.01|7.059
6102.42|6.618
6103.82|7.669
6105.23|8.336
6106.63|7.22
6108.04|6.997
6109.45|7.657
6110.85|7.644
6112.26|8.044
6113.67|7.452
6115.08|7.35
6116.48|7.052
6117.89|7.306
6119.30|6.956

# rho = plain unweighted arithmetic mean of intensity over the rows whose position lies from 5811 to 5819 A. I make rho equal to 7.5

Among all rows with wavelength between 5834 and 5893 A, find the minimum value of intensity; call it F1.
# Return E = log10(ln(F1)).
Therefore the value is 0.220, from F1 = 5.248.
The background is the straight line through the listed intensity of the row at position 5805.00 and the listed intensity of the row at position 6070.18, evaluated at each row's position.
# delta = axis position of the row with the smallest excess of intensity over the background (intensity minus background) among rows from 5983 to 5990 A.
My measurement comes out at 5984.14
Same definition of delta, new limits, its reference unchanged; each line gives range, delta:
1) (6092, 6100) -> 6098.20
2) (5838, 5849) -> 5843.89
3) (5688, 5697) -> 5691.17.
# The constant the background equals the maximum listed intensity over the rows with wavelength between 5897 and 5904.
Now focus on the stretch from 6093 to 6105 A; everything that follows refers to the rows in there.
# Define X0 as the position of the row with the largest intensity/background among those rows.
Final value 6103.82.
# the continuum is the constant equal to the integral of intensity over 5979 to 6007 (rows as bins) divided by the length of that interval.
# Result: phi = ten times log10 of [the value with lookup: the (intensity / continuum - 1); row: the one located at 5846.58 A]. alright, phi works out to -12.0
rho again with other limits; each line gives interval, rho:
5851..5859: 7.3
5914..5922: 6.8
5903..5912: 6.9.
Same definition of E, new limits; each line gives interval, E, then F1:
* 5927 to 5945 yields 0.278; 6.652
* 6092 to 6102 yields 0.281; 6.738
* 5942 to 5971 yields 0.277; 6.647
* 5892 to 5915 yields 0.199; 4.857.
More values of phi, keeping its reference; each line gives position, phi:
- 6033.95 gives -14.5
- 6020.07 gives -15.2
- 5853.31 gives -11.2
